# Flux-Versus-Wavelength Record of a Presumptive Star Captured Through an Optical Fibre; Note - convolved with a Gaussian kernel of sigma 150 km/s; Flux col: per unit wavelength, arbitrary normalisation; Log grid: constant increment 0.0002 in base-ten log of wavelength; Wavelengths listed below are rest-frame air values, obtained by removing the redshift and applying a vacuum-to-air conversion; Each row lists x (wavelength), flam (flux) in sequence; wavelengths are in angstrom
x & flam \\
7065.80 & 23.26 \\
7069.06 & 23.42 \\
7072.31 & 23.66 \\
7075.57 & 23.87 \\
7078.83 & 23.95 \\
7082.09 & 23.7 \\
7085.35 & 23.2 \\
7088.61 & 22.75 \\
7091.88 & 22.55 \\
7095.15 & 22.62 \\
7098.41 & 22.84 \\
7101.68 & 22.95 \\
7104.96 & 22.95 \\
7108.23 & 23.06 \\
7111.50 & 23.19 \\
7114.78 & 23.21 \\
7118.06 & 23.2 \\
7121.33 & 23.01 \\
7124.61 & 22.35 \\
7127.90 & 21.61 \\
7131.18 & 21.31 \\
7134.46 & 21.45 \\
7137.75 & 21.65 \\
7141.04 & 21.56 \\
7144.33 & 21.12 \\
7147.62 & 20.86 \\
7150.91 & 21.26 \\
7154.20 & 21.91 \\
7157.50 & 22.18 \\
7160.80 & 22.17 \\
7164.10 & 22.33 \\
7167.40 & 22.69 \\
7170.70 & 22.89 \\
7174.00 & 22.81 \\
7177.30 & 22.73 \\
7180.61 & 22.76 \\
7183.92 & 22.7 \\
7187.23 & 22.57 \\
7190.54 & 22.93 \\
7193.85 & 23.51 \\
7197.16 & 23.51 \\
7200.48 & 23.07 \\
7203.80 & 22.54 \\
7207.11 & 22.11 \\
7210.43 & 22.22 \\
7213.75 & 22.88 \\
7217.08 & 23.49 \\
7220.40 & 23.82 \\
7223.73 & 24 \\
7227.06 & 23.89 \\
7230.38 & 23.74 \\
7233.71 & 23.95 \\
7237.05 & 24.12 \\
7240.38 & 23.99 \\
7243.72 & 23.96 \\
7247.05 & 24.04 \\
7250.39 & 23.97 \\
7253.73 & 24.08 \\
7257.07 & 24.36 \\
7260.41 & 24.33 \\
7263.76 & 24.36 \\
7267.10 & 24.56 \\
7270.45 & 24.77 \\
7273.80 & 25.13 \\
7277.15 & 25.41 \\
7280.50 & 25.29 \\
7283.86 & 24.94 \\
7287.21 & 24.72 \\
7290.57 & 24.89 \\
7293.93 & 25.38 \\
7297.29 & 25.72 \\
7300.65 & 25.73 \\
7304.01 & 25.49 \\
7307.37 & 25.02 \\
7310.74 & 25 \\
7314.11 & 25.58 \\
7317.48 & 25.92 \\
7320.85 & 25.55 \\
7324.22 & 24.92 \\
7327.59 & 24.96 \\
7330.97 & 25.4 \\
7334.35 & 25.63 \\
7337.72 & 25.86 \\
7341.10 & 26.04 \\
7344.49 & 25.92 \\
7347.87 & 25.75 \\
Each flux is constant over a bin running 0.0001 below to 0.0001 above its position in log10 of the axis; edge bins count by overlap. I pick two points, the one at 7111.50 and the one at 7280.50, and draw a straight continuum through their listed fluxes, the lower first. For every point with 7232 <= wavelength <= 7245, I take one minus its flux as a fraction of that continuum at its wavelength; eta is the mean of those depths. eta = 0.031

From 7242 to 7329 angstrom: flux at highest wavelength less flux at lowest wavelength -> 1.0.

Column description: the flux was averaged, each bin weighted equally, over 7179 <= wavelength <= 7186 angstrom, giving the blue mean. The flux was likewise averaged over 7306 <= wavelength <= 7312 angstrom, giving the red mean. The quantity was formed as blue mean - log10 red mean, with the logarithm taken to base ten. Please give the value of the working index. 21.3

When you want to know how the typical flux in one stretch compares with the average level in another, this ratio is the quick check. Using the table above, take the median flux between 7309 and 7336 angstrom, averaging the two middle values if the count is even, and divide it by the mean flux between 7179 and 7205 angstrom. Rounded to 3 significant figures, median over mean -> 1.11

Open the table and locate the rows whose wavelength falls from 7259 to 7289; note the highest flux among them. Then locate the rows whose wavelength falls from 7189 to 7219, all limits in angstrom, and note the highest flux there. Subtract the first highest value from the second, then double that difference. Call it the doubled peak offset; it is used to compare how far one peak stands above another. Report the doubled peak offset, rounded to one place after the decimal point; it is -3.8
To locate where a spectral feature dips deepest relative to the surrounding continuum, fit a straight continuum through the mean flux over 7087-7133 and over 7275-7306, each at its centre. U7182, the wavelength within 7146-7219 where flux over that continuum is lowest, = 7147.62 angstrom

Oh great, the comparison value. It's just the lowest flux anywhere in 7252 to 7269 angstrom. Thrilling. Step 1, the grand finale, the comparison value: 24.08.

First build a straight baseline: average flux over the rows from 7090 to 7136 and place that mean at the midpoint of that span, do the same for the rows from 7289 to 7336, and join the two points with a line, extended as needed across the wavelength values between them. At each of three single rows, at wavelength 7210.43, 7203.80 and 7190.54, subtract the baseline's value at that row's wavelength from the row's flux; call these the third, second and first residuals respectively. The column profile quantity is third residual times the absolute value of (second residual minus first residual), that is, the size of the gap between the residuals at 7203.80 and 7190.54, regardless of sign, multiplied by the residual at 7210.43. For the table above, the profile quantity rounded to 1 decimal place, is -1.0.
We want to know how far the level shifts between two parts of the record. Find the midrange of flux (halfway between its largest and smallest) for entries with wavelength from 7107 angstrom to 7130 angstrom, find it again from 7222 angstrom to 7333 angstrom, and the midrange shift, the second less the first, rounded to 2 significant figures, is 2.4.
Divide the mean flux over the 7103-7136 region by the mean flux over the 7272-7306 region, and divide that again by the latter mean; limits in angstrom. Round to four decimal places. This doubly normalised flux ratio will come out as 0.0353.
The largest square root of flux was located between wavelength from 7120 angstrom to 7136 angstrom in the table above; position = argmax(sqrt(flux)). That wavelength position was 7121.33 angstrom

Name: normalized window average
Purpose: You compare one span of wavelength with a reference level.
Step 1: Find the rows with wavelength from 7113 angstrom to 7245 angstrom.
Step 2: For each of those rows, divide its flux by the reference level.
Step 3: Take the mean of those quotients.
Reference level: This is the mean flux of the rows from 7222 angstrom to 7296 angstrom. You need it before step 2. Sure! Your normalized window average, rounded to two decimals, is 0.93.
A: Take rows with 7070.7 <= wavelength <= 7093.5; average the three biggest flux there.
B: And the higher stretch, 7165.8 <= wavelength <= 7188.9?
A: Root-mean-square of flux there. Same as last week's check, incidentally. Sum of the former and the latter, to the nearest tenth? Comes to 46.6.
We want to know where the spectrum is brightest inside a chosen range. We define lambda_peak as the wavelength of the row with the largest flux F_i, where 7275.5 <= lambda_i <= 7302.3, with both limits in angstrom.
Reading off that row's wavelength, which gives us 7300.65 angstrom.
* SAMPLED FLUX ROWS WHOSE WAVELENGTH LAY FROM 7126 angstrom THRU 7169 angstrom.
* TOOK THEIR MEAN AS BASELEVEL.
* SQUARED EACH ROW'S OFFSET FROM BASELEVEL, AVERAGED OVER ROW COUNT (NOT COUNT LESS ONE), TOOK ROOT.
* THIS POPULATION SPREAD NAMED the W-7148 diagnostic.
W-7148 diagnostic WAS 0.51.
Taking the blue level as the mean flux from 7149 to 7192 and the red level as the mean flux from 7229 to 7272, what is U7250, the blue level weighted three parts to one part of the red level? 22.9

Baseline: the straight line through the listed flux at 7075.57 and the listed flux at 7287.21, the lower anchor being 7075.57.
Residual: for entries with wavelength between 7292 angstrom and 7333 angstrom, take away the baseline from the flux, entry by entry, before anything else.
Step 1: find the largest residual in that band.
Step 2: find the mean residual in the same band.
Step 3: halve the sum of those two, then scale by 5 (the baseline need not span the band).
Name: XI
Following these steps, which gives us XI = 4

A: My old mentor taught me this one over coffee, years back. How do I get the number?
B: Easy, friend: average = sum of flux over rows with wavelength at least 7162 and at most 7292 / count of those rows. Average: 23.7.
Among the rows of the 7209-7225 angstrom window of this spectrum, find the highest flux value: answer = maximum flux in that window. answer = 24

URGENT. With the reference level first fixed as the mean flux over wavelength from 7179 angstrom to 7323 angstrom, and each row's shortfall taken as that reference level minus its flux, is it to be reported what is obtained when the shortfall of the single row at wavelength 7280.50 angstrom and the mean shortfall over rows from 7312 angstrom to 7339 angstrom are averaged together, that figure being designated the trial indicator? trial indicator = -1.2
